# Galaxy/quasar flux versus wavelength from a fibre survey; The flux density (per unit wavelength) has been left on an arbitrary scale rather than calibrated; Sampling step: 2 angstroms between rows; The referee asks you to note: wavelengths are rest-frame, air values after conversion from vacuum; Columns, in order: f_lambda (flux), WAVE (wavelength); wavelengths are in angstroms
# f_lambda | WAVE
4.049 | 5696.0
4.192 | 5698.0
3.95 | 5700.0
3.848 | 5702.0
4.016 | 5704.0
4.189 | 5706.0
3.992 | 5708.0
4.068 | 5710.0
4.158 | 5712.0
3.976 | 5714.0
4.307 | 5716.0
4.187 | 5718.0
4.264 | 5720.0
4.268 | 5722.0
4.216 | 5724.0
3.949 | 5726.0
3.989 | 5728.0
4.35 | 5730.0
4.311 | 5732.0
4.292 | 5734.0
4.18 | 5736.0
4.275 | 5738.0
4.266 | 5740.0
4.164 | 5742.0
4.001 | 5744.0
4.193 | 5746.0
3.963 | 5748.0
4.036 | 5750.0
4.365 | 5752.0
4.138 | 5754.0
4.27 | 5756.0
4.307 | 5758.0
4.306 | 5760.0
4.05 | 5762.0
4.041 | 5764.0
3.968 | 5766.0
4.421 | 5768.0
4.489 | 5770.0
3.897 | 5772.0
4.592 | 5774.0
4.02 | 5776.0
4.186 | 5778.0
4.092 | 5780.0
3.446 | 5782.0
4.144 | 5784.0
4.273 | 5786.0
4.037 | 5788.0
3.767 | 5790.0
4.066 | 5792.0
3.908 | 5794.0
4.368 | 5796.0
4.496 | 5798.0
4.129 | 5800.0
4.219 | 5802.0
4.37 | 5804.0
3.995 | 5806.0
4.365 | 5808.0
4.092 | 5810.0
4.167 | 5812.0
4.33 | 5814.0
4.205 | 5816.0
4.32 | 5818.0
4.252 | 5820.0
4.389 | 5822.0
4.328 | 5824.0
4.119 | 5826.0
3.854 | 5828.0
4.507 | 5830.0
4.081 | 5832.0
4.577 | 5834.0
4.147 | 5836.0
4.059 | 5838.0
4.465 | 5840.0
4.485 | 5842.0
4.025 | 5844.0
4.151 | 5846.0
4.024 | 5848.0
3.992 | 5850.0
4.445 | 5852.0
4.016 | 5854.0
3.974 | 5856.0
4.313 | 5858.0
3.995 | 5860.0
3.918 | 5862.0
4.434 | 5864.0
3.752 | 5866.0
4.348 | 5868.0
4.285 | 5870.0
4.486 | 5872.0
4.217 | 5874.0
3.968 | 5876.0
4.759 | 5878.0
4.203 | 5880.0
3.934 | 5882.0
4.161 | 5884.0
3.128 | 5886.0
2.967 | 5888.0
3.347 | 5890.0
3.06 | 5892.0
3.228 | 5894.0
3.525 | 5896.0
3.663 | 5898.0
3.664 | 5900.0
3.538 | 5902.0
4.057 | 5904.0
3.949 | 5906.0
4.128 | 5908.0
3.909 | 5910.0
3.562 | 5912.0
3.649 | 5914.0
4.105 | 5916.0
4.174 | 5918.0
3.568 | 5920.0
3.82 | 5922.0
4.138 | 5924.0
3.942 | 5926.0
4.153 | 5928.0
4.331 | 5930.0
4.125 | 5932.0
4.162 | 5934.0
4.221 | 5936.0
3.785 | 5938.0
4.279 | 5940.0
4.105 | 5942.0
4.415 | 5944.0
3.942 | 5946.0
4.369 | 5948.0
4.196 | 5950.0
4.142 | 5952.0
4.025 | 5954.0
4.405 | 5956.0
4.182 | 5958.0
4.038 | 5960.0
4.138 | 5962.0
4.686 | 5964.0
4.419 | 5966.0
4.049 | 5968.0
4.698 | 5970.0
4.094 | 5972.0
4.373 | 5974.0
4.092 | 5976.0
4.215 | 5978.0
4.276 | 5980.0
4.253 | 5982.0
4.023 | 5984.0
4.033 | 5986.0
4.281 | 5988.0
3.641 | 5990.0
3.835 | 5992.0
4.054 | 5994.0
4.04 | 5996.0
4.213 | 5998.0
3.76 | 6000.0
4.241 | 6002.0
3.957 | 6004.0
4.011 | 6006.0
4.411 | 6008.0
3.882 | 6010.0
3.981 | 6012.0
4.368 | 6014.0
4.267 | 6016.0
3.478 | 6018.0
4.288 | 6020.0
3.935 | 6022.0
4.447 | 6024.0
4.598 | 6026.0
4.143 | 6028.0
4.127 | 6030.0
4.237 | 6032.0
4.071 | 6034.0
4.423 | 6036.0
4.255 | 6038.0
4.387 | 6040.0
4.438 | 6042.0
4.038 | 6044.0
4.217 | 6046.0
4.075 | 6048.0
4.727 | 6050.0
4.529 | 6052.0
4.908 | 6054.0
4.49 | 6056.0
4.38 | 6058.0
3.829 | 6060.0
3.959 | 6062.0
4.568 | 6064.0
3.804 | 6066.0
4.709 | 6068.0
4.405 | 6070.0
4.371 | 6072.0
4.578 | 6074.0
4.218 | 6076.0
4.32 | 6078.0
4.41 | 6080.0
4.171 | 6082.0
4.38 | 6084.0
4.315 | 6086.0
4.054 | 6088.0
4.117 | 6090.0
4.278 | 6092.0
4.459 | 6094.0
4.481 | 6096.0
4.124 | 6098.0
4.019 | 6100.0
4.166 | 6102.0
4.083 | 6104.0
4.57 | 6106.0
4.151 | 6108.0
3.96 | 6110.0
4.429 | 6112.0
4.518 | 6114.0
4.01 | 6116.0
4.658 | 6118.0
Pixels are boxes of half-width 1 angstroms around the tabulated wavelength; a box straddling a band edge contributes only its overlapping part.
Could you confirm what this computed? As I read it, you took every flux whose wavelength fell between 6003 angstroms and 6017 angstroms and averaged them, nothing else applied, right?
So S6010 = 4.13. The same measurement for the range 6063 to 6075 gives 4.41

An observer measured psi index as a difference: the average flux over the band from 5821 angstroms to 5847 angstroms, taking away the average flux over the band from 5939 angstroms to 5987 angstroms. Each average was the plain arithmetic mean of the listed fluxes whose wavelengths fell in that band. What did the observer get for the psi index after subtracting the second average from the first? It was 0.018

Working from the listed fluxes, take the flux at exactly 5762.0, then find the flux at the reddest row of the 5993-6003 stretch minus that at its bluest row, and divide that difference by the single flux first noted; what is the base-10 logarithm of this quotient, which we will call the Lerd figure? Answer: -1.3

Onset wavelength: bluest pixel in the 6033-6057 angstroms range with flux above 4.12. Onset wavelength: 6036.0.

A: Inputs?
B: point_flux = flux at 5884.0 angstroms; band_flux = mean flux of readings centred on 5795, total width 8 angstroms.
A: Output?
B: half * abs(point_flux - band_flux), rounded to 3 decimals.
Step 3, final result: 0.024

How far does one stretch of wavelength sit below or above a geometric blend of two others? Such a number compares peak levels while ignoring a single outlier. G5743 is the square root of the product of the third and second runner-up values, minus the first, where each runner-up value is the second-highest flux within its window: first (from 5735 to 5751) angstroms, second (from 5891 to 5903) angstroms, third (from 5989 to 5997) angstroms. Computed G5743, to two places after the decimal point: -0.42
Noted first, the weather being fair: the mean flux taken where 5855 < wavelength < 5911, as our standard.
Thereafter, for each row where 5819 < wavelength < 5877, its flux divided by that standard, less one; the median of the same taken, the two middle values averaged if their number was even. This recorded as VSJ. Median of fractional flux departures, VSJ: 0.067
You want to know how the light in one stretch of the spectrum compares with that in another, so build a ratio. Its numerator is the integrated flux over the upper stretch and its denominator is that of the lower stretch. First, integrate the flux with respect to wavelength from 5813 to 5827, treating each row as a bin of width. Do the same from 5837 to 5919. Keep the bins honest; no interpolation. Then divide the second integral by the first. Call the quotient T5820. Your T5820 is 5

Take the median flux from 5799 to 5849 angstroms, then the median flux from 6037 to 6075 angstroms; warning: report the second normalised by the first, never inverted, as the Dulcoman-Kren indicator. 1.04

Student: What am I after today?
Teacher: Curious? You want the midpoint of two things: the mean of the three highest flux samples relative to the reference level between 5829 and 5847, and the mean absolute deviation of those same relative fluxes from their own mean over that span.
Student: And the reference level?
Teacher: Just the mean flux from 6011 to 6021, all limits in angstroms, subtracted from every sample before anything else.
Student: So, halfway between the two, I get 0.326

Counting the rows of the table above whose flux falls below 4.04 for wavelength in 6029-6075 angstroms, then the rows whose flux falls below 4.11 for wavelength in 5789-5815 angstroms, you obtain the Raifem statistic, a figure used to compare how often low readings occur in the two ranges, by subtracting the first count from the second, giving 1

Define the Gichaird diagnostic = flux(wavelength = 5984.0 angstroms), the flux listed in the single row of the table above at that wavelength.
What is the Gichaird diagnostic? 4.023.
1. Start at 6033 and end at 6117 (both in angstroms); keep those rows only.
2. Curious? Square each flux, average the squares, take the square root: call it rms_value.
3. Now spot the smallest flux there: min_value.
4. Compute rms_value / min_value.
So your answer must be 1.13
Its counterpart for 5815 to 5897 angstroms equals 1.38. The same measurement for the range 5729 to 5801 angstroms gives 1.21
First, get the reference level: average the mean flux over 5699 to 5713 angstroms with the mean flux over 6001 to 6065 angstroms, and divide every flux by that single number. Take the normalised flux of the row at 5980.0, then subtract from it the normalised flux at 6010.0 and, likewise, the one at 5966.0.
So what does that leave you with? -0.97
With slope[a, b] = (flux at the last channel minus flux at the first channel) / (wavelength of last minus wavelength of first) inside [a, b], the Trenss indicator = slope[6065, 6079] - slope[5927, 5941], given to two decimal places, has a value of 0.03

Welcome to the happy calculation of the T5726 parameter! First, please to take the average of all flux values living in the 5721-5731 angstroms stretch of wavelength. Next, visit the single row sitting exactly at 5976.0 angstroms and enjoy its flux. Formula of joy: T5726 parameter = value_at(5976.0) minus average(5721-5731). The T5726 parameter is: -0.1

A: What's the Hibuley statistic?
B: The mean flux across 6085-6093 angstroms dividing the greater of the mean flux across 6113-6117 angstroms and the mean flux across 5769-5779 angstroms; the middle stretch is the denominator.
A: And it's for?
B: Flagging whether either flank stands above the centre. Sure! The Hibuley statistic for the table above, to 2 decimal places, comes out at 1.02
